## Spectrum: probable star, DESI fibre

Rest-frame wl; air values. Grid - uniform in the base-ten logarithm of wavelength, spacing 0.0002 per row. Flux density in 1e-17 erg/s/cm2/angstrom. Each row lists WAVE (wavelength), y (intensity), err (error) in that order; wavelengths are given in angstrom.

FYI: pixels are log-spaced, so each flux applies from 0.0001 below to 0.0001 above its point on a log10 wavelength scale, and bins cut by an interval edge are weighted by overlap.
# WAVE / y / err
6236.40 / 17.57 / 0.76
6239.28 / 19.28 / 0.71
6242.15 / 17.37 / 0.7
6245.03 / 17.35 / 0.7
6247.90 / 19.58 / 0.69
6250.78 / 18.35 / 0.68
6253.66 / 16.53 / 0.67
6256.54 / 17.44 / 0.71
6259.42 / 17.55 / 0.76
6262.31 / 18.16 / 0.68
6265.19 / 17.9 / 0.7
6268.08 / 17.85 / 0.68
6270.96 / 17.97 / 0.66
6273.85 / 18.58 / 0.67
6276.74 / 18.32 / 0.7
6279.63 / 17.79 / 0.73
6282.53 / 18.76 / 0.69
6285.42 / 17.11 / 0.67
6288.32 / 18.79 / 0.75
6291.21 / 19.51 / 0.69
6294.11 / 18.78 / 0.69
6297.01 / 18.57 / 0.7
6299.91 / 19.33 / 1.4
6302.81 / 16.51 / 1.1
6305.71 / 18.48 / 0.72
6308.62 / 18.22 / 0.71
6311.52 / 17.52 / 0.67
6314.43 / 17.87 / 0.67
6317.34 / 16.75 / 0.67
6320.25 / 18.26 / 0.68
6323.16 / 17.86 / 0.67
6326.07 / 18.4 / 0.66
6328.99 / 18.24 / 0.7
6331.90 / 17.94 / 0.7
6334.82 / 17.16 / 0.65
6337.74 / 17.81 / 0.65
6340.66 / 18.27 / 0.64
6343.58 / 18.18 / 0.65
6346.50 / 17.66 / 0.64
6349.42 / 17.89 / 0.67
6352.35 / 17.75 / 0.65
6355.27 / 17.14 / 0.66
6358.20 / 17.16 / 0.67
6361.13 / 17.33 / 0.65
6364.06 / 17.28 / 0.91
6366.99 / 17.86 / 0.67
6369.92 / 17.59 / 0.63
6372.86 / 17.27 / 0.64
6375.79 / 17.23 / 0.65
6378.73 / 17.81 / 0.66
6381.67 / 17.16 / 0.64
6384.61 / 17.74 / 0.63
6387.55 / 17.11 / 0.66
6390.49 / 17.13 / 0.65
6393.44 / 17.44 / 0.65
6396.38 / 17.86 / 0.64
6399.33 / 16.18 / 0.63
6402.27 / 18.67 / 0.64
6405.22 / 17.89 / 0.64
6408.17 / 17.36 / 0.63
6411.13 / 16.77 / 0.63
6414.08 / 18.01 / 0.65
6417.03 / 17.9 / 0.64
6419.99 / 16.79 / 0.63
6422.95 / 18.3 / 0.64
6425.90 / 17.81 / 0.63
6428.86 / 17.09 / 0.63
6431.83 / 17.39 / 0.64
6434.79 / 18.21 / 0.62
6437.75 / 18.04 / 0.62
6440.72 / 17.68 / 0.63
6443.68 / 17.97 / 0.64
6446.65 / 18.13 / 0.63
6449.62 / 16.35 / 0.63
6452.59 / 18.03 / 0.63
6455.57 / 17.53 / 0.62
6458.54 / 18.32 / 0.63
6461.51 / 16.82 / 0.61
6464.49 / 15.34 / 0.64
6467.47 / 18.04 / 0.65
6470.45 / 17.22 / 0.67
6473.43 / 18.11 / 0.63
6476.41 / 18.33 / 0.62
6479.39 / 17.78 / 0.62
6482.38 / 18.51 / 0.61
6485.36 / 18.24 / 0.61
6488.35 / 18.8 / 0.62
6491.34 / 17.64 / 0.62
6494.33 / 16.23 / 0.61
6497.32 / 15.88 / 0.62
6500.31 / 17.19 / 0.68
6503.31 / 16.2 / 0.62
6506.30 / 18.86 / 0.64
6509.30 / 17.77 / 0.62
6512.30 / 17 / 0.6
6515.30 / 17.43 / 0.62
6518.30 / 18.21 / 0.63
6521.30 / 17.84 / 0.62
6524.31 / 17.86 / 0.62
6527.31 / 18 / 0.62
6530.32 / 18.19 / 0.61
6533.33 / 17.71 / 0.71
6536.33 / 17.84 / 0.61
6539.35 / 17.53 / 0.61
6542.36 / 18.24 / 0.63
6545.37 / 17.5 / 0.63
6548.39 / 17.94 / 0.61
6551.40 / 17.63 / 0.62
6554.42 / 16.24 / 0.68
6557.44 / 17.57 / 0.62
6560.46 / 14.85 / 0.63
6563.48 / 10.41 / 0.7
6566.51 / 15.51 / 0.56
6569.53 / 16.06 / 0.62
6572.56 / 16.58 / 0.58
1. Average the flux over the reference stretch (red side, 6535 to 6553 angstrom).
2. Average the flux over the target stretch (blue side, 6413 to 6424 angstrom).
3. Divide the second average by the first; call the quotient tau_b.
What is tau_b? 1.00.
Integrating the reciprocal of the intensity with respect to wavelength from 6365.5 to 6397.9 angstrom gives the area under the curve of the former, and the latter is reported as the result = 1.9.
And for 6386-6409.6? 1.4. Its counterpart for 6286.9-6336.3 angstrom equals 2.7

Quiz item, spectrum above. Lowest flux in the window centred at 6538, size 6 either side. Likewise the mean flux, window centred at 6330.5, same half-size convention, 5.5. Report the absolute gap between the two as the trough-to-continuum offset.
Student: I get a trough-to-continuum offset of 0.4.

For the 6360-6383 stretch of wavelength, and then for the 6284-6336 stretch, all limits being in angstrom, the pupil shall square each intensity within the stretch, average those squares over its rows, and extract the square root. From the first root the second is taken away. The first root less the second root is -0.65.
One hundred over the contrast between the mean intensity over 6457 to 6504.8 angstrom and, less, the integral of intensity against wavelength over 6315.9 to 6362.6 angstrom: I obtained -0.123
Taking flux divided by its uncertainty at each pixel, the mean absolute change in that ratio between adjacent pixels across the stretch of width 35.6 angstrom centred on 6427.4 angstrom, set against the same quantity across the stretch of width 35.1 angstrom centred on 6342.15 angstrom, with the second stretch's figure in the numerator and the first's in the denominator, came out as 1.0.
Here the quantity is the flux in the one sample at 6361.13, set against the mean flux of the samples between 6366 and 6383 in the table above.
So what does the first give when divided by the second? 0.99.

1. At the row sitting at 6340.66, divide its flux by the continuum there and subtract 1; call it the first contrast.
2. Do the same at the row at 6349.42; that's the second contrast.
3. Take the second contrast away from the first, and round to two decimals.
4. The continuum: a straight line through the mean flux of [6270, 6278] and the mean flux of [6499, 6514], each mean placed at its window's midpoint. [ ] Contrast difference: 0.02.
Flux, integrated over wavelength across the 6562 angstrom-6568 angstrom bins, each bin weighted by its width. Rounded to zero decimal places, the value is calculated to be 78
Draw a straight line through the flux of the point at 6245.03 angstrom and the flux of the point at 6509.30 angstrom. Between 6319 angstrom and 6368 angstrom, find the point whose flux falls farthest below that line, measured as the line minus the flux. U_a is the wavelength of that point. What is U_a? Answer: 6355.27 angstrom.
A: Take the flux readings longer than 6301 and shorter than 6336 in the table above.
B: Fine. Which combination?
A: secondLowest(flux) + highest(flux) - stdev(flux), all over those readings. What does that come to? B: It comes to 34.6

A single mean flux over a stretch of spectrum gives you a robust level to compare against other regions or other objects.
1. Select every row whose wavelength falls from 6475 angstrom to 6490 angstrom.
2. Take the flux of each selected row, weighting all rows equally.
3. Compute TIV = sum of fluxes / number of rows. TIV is 18.3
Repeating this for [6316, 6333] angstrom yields 17.9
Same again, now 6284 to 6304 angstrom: 18.4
